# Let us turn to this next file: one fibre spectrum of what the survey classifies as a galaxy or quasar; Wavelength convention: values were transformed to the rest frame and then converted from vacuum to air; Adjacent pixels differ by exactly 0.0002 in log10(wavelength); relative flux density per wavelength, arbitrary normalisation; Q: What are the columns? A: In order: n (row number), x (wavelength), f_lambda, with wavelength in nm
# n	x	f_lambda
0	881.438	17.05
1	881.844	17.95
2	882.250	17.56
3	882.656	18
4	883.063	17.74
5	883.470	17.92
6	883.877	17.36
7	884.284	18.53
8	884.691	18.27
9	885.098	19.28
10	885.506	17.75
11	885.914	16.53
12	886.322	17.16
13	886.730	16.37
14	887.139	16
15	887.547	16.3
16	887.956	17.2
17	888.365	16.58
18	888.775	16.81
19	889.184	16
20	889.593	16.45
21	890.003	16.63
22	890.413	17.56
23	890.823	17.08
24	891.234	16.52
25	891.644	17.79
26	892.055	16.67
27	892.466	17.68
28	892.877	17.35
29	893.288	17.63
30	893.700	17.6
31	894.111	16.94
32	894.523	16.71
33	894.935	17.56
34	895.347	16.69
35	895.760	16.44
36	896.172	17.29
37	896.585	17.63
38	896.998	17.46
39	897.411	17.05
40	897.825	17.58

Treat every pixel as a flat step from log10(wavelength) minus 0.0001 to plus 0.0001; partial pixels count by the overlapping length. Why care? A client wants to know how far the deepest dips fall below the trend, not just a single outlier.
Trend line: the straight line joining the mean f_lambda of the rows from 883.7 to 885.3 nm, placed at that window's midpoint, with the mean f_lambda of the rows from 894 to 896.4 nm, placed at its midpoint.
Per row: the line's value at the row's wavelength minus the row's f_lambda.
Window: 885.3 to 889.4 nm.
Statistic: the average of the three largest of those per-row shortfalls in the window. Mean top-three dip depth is 1.8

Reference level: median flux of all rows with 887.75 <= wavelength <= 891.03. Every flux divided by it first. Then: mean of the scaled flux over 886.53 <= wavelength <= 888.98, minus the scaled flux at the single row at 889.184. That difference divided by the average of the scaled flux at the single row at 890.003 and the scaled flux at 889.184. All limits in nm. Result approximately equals 0.033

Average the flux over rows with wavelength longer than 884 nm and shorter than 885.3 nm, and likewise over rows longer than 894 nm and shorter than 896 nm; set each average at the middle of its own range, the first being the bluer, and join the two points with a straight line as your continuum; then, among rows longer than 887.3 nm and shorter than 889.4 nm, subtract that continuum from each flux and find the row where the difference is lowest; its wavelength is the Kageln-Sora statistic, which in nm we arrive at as 889.184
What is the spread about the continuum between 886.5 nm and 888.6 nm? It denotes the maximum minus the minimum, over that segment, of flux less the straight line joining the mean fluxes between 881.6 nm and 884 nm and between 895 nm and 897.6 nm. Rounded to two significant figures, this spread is 1.2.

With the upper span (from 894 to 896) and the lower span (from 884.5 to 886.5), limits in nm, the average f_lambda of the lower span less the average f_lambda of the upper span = 0.93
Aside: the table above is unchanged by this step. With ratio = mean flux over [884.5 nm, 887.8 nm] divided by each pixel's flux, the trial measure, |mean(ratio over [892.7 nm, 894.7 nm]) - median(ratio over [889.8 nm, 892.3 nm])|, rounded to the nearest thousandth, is 0.022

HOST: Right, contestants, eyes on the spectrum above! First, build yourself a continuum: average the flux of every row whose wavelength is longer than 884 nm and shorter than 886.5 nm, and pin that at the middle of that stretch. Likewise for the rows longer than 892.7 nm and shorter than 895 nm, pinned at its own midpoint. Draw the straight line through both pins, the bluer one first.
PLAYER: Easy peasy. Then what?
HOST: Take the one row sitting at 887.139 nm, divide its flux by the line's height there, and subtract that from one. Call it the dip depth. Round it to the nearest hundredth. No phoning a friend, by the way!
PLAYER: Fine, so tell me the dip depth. 0.10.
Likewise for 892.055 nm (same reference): 0.04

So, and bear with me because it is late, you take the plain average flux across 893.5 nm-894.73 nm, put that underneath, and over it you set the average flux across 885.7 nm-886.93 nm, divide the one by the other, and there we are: 0.98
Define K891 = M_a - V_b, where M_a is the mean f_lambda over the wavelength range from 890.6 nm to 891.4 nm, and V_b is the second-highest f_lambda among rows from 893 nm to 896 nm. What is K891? -0.8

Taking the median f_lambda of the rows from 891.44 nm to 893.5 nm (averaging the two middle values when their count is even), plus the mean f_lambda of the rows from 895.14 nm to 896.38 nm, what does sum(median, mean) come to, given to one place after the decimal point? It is 34.4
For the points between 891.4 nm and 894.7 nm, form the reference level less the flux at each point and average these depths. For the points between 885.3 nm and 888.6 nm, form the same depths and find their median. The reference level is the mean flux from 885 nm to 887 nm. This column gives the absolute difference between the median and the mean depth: 0.74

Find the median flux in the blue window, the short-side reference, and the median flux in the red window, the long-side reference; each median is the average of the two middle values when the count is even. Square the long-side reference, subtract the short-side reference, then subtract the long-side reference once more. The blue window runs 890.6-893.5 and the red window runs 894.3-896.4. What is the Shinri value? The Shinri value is 245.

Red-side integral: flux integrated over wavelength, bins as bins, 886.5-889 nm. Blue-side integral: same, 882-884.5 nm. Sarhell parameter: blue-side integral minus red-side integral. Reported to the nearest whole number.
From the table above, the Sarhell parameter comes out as 3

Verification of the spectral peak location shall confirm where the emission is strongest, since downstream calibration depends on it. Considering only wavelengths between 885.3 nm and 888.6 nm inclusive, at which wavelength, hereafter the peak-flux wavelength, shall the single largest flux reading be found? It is 885.506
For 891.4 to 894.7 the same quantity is 891.644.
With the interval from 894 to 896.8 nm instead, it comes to 896.585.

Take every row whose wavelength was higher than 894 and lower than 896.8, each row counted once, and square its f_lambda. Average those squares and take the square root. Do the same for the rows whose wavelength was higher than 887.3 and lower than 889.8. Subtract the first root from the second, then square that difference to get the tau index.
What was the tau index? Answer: 0.23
